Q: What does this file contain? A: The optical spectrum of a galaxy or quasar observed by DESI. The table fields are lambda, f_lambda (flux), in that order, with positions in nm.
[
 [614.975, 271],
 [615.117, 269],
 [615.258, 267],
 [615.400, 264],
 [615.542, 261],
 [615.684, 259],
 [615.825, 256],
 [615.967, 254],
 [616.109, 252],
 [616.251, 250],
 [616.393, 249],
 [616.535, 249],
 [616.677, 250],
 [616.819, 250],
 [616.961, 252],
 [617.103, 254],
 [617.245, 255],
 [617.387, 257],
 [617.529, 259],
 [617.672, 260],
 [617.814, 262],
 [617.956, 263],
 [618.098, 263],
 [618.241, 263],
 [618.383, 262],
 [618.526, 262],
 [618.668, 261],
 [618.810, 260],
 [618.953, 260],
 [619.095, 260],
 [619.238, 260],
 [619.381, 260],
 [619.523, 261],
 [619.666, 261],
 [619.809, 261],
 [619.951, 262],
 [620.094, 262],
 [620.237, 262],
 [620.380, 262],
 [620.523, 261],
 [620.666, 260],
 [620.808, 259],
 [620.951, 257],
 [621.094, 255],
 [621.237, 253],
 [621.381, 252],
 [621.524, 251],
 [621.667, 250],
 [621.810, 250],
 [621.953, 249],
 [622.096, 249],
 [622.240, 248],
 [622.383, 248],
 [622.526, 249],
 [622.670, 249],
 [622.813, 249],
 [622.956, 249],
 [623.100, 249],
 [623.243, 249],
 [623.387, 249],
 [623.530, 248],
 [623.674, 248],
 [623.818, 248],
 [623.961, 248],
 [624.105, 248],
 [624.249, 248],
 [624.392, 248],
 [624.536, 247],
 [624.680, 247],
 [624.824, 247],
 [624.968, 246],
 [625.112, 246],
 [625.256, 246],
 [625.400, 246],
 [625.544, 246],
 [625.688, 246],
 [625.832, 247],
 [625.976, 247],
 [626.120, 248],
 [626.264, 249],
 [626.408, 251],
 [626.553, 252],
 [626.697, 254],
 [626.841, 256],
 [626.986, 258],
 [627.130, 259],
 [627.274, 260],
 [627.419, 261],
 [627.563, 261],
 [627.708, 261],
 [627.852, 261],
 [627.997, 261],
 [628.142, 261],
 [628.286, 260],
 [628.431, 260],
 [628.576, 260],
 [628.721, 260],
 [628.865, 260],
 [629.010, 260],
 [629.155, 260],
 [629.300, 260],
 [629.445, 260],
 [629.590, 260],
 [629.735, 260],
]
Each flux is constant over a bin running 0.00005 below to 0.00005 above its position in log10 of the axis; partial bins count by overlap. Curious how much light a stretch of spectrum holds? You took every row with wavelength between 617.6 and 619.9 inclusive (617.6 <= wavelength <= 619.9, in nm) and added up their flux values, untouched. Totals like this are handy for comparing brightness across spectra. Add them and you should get 4179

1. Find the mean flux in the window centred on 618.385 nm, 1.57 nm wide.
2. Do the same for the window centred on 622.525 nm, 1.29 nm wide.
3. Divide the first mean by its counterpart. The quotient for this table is 1.05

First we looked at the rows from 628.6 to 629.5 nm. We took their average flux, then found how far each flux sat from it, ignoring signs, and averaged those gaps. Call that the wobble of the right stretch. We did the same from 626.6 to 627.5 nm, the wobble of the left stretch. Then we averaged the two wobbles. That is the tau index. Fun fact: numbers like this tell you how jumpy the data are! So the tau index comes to 1.00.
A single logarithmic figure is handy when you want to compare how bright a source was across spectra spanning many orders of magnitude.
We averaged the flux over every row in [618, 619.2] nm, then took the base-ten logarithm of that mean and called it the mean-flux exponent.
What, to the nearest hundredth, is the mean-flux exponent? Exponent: 2.42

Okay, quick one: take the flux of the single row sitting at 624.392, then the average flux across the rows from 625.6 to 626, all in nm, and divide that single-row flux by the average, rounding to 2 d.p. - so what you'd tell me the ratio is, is 1.01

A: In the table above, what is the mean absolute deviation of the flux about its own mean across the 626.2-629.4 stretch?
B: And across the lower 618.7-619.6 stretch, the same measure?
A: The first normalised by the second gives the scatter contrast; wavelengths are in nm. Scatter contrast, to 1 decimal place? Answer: 10.0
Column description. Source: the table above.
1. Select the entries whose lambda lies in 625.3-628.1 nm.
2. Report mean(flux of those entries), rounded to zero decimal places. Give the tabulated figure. 254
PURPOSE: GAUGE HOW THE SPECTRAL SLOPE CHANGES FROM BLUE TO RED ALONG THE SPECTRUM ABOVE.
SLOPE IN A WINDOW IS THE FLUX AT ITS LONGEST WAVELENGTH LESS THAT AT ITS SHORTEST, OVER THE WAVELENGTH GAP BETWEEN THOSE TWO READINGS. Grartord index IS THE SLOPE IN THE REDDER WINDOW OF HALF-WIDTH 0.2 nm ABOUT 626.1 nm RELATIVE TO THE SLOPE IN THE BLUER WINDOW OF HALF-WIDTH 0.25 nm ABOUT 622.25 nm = -1.99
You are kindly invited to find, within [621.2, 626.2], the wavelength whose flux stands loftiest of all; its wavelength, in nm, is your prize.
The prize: 621.237 nm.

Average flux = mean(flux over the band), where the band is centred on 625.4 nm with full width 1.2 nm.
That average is 246.3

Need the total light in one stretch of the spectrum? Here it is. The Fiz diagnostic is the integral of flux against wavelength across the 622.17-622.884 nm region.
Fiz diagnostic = 178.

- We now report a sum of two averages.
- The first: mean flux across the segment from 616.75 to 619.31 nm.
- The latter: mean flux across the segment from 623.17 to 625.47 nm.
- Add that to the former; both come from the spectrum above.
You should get 506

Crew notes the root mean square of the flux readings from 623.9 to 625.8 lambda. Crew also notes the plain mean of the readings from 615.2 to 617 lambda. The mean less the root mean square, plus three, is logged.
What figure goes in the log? 11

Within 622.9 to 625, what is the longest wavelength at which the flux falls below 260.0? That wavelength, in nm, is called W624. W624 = 624.968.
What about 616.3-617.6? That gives 617.529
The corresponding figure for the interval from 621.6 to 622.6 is 622.526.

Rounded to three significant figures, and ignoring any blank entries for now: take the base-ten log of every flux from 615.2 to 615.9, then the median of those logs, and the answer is 2.42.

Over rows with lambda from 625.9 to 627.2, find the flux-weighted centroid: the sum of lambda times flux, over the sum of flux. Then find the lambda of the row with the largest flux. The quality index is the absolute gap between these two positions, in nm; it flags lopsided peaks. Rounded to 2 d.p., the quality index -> 0.57 nm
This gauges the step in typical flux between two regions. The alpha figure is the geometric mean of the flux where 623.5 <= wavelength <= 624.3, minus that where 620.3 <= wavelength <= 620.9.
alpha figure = -12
